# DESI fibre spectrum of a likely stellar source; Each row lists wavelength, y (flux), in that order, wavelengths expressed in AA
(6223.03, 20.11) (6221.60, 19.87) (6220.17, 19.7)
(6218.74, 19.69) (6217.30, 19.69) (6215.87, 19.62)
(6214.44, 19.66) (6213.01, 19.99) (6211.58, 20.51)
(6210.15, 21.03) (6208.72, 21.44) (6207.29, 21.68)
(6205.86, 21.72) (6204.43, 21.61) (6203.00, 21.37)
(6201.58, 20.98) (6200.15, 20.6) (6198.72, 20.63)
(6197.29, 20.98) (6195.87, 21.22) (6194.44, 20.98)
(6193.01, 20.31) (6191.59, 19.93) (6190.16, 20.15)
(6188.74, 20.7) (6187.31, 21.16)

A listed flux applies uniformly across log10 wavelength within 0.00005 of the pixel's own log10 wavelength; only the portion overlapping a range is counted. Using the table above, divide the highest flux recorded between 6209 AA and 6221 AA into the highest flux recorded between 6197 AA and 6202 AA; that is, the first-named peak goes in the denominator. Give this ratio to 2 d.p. 1.00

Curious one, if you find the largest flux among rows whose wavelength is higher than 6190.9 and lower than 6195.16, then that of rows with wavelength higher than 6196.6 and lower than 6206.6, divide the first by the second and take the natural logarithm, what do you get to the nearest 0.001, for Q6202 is -0.035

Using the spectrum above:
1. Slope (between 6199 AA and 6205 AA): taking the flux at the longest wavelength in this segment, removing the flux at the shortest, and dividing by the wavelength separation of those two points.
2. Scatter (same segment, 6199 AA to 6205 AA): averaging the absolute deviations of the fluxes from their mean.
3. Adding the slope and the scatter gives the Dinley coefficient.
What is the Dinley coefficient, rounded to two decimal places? 0.59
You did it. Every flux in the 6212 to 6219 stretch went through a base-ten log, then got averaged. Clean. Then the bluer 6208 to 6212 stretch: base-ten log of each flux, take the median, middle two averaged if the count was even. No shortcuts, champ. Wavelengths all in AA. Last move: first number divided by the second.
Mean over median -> 0.98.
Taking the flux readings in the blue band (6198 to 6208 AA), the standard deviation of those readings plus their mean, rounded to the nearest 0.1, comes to 21.7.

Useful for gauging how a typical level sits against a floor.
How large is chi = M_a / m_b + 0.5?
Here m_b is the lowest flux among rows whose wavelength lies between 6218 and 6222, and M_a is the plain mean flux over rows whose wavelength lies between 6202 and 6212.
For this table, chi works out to 1.58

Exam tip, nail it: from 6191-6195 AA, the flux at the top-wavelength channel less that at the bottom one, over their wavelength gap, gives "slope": 0.37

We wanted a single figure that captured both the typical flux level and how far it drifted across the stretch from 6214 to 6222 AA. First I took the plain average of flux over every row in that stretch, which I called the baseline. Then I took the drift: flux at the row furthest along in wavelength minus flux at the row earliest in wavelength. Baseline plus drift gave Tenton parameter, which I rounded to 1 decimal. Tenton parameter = 19.9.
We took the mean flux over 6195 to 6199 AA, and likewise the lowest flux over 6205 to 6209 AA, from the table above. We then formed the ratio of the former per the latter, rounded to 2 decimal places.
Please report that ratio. 0.98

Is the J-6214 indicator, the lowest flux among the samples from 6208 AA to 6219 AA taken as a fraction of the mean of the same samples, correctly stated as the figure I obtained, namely 0.971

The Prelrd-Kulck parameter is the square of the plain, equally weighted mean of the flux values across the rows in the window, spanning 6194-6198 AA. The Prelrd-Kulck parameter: 444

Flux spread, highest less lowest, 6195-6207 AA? 1.1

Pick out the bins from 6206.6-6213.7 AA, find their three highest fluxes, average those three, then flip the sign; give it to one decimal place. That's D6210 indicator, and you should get -21.4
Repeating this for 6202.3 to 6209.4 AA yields -21.7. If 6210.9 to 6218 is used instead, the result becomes -20.1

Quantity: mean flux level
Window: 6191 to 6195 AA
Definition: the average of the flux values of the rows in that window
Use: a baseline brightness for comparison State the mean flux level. 20.4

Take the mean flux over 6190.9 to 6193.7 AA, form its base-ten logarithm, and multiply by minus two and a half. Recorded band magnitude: -3.26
